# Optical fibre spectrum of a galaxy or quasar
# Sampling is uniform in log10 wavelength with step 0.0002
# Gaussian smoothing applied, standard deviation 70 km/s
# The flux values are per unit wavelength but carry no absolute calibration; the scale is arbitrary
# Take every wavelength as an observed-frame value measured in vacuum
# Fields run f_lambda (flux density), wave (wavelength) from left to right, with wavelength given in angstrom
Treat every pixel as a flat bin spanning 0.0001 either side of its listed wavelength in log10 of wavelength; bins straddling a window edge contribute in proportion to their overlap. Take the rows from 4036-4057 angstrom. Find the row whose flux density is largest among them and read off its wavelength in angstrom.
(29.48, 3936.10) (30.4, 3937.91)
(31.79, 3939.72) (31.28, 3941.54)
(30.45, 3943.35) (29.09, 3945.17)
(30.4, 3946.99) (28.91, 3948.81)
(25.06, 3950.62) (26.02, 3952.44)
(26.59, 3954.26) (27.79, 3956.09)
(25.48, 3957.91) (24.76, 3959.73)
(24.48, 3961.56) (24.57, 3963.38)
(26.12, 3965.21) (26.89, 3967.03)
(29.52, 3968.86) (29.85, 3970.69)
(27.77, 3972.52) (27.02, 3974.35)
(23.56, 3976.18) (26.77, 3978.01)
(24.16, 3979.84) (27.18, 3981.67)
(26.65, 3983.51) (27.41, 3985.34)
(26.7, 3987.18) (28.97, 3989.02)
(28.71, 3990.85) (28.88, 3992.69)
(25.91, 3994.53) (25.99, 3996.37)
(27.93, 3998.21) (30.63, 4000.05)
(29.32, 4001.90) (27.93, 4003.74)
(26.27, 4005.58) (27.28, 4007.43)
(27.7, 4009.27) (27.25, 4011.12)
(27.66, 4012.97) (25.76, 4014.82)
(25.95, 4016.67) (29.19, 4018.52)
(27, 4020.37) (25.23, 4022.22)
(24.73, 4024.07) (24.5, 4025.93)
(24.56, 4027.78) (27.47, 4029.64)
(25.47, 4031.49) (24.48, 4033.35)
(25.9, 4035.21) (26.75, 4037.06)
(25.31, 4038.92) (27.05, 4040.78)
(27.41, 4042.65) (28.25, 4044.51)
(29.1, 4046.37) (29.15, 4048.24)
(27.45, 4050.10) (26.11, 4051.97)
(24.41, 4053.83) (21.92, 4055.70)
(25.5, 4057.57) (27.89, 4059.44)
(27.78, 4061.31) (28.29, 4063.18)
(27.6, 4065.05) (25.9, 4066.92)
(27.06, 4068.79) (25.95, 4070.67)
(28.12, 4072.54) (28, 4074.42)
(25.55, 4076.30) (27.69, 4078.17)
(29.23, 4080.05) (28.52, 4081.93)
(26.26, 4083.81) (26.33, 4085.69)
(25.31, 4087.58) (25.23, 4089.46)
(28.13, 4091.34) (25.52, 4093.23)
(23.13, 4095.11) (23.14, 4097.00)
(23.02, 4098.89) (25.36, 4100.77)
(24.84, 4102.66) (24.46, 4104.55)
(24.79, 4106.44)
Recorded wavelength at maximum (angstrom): 4048.24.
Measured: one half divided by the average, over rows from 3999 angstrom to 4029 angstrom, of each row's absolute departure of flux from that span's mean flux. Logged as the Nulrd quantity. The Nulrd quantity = 0.346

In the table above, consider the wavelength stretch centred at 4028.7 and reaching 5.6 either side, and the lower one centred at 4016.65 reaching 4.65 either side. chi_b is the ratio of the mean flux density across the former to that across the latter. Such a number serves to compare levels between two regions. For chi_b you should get 0.93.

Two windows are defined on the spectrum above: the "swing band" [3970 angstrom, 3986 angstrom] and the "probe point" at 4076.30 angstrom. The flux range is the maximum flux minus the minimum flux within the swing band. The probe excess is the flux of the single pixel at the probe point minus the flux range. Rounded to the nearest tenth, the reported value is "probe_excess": 19.3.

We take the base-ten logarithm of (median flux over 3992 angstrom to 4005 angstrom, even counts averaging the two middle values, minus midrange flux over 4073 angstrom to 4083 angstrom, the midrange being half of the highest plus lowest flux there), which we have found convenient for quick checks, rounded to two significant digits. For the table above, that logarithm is -0.27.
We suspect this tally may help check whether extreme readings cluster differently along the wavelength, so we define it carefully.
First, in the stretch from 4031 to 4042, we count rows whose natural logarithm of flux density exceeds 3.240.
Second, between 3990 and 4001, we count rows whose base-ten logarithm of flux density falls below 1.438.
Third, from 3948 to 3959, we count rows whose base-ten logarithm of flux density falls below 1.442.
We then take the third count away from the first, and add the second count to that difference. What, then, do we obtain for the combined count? 1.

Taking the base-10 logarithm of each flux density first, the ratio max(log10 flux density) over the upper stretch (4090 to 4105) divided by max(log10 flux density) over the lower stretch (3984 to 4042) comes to 0.98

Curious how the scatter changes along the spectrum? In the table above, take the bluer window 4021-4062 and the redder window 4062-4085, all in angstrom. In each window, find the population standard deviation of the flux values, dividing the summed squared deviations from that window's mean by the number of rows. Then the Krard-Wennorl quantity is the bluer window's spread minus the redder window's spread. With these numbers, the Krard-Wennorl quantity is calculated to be 0.61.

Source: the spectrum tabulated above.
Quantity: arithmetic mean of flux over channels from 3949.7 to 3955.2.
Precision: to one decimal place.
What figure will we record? 25.9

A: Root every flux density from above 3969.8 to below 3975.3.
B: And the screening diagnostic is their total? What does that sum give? 15.9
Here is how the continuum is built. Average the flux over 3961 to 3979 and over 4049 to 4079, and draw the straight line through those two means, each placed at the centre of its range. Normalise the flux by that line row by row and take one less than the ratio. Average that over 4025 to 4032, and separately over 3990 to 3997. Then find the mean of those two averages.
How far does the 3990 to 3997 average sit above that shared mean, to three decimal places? 0.035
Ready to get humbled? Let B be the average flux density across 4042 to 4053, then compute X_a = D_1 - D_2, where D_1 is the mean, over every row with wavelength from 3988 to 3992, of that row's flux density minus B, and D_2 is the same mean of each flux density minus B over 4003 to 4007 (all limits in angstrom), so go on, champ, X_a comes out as 1.7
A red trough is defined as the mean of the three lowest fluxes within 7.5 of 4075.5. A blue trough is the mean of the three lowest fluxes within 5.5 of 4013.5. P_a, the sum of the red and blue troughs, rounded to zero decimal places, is 53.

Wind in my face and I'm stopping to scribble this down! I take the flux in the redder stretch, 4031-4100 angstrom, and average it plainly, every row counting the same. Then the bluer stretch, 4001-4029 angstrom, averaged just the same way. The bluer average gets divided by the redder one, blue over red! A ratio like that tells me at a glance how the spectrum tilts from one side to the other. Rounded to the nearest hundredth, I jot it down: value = 1.01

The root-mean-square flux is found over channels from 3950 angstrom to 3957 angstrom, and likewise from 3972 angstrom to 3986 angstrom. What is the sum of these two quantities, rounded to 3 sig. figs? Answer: 52.7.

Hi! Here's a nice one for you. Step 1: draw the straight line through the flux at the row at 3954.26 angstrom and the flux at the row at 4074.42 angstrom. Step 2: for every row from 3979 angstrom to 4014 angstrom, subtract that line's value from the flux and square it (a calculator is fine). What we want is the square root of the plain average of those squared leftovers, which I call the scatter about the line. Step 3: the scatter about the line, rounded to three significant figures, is 1.45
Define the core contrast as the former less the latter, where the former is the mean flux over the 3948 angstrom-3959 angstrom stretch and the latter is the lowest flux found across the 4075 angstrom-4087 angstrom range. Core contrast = 1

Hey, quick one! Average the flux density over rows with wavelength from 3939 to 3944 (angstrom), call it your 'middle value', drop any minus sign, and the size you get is 31.2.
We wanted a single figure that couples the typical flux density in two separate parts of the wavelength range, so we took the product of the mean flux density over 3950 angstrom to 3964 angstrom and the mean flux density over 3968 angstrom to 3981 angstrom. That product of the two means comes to 690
